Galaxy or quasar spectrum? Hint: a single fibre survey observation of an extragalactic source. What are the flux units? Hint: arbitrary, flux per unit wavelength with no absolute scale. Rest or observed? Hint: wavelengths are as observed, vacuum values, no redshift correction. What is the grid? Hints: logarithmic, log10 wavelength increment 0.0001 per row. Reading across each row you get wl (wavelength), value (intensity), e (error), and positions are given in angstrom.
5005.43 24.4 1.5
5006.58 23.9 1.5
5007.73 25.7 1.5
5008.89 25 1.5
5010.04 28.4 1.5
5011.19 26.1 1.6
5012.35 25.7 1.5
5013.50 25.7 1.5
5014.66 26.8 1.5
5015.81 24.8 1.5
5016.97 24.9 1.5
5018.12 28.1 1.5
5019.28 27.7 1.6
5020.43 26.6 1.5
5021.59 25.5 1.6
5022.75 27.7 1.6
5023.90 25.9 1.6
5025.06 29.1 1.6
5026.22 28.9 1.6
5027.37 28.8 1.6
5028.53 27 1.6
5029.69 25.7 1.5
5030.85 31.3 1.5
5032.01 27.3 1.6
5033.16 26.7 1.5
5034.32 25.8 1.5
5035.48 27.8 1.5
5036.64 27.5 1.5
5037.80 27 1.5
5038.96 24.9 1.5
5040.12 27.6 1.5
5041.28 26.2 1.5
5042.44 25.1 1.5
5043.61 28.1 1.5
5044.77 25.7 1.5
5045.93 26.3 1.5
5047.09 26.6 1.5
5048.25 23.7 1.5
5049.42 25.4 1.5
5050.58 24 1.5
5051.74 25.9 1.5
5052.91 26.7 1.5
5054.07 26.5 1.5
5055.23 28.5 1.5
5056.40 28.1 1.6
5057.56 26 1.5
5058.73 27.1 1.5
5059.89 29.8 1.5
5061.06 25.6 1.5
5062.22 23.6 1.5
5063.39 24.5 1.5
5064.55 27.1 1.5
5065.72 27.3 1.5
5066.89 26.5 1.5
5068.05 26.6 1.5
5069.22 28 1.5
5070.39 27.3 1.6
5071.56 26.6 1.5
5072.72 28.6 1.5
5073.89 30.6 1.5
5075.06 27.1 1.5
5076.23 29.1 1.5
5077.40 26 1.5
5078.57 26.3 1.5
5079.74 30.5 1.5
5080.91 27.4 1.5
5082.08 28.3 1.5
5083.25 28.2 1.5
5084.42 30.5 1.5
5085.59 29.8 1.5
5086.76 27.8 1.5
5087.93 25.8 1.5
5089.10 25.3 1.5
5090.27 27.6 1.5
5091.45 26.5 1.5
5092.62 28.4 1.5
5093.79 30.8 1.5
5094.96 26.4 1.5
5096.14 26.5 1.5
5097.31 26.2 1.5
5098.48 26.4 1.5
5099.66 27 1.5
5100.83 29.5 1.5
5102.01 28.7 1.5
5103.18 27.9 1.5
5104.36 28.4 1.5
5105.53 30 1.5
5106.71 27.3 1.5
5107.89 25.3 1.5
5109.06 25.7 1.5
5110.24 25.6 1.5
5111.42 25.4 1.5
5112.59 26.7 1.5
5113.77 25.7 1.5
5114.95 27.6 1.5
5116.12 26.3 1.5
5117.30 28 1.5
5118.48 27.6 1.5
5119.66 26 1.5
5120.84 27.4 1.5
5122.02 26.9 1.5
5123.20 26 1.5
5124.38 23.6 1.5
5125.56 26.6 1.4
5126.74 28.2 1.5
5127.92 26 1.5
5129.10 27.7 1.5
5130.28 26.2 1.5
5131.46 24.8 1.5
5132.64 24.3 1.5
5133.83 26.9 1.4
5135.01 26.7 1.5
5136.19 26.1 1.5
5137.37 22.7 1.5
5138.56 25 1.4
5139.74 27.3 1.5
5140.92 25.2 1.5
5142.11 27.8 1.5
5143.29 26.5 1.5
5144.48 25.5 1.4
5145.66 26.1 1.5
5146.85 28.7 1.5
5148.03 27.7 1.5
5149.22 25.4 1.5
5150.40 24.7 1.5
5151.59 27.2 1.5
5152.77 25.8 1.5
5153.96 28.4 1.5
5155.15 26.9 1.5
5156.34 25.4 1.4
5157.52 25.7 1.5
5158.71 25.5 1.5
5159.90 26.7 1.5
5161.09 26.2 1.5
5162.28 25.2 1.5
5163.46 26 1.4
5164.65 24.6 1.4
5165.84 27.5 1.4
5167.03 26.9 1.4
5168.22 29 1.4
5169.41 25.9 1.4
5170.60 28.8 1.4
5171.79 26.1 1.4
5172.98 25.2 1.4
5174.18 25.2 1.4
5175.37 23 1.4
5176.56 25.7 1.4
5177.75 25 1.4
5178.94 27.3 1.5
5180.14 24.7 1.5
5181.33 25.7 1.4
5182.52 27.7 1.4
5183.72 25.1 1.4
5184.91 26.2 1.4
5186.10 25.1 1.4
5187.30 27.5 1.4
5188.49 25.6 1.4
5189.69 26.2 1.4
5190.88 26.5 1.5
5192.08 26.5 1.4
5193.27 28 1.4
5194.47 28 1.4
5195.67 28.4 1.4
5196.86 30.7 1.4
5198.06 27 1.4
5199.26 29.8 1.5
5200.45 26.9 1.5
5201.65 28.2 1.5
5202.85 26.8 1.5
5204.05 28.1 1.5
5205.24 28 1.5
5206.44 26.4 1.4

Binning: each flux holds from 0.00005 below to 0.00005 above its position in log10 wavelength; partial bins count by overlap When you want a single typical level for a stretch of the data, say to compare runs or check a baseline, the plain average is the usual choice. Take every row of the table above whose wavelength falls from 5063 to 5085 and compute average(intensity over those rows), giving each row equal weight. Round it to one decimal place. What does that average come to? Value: 27.7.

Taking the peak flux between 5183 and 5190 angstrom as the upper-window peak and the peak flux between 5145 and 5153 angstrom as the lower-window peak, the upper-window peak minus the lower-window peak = -1.2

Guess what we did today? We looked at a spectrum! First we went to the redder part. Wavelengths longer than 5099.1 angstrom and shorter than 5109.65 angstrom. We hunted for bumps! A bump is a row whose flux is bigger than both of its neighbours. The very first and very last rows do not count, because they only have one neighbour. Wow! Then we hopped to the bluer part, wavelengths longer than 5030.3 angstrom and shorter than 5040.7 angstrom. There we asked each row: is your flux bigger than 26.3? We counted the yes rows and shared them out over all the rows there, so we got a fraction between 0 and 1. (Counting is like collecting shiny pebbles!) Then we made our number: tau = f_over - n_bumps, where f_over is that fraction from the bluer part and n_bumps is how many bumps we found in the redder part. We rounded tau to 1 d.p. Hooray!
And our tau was -1.2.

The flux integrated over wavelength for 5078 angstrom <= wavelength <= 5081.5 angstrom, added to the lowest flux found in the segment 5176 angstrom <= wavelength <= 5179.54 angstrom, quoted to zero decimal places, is 123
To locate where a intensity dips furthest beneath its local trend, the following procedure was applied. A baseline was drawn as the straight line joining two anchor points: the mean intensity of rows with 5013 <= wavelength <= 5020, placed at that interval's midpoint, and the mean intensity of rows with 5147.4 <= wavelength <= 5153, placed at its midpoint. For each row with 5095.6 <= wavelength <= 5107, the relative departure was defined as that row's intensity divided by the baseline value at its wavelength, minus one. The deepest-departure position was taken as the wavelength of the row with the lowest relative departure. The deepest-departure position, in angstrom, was 5097.31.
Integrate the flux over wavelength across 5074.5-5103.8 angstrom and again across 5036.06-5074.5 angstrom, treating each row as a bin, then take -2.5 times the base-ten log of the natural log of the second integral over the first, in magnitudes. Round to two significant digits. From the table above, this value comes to 1.6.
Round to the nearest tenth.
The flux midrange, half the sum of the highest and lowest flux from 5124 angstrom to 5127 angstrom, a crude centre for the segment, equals 25.9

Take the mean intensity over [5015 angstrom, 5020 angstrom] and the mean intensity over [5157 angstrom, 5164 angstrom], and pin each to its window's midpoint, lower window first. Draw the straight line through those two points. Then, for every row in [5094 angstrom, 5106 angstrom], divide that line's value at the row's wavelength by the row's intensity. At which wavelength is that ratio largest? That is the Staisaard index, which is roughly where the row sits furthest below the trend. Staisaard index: 5097.31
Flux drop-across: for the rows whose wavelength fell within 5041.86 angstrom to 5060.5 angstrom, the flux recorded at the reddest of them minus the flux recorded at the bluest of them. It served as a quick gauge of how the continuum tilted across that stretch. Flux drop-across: 4.7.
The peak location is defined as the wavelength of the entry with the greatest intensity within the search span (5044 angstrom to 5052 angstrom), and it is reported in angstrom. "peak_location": 5047.09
